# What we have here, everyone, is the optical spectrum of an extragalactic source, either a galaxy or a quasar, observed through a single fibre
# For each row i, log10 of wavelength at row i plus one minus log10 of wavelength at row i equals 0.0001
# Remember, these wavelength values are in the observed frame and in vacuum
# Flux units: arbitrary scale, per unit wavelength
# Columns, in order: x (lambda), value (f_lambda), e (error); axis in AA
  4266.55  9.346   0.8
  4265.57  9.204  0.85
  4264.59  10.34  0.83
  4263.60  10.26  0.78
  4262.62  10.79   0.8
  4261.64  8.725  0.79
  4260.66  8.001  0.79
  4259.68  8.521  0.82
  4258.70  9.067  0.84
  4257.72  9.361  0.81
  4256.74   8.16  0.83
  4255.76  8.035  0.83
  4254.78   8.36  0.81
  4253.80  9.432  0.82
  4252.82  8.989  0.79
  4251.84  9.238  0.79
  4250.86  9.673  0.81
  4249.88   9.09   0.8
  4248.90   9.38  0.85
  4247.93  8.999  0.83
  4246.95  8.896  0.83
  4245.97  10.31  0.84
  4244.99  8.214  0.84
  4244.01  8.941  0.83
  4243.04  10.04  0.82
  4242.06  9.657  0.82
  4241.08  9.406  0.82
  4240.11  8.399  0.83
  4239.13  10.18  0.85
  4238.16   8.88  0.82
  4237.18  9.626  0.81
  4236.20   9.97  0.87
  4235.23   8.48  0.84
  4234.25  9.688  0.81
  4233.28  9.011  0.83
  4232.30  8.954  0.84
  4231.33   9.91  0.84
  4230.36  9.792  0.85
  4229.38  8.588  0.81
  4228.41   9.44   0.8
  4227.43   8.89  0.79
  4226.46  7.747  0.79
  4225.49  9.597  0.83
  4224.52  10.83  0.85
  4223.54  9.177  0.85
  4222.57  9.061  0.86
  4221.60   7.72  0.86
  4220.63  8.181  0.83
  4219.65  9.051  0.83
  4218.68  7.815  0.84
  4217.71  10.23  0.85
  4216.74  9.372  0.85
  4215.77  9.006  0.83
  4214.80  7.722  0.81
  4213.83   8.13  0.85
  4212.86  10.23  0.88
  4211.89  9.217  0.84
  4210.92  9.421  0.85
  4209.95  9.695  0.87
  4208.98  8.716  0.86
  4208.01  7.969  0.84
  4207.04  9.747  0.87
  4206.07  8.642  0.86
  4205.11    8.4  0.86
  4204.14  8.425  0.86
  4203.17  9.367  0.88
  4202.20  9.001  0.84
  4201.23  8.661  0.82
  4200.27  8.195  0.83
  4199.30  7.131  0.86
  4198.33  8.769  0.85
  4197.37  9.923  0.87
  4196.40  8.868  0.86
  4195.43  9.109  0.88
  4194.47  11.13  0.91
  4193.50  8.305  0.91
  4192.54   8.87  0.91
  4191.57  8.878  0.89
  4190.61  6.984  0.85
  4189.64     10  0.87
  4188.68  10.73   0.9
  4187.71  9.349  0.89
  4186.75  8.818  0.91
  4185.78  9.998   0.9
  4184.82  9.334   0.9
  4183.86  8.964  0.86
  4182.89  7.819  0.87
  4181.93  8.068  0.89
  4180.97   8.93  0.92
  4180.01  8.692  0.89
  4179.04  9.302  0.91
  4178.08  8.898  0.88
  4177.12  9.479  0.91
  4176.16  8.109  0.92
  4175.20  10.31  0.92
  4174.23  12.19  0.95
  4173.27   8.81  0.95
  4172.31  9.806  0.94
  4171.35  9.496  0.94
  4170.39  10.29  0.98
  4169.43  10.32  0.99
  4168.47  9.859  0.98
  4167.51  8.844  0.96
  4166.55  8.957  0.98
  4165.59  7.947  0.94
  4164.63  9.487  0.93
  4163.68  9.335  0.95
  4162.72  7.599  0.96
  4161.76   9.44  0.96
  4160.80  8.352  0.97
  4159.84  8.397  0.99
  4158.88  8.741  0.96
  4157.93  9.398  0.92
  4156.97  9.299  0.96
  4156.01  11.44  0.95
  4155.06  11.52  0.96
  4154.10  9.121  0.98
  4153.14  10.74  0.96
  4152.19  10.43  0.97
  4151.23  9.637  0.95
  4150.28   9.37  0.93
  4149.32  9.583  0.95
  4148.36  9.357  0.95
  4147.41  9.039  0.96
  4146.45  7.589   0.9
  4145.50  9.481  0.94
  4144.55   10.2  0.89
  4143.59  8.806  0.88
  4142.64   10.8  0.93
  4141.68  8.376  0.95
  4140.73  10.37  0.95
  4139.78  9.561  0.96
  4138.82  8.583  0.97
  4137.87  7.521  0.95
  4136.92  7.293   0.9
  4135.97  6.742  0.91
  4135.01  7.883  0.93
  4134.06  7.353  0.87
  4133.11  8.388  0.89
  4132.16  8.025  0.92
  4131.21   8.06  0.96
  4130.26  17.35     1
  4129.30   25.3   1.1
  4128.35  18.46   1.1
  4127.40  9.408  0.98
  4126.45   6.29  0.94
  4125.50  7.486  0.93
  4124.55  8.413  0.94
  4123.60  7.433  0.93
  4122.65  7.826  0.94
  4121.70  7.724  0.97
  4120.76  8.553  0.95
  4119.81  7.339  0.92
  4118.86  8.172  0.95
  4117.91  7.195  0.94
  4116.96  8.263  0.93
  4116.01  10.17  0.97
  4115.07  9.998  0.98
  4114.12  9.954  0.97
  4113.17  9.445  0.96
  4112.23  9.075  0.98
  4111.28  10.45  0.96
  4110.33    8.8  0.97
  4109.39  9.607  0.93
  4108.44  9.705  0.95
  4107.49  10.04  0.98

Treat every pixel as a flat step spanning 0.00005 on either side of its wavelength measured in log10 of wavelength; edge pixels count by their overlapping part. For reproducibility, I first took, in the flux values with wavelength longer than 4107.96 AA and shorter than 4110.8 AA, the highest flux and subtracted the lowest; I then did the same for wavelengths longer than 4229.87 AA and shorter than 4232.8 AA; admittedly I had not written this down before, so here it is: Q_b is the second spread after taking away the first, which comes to 0.1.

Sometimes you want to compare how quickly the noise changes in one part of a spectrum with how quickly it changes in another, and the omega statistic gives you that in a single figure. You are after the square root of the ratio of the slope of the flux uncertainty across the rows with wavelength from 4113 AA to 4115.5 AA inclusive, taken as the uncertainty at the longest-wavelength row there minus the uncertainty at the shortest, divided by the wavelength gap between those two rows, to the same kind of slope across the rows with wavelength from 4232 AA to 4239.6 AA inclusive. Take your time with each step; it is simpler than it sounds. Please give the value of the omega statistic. 2.7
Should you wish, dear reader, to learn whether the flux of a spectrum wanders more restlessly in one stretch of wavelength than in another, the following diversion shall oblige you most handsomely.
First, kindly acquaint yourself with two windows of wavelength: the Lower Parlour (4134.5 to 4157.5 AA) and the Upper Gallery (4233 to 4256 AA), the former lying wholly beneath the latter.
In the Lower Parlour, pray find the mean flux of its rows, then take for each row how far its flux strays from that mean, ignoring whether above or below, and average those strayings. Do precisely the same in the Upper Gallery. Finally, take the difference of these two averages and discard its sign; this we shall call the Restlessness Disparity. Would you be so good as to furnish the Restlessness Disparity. 0.5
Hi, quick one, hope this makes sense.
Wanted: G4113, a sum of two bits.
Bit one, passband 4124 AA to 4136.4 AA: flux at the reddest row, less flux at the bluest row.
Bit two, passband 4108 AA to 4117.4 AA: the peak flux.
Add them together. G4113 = 8.8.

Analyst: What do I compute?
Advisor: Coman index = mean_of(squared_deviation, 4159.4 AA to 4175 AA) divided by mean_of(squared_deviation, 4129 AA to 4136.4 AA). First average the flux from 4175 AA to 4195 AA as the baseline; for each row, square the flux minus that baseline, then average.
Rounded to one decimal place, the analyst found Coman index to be 0.0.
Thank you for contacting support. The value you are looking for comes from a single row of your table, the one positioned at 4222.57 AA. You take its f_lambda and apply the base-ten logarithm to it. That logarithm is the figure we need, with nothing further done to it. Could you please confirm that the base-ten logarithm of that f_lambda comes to 0.96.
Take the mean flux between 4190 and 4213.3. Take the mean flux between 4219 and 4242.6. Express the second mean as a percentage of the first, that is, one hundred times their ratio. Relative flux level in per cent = 103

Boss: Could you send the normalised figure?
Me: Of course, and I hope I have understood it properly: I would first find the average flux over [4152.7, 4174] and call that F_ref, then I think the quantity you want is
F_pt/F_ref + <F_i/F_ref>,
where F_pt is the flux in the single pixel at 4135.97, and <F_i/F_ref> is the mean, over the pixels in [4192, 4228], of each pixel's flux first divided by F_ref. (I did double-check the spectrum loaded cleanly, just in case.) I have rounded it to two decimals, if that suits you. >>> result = 1.66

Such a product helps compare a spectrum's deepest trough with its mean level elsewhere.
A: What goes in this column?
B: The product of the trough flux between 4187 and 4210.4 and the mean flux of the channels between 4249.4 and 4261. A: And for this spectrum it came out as 62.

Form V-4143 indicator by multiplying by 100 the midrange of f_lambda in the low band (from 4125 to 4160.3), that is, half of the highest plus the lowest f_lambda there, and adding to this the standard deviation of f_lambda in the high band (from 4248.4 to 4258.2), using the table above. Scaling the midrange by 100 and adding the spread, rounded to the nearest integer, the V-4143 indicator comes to 1580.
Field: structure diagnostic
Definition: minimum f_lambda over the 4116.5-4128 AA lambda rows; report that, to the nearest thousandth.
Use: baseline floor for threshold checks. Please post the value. 6.290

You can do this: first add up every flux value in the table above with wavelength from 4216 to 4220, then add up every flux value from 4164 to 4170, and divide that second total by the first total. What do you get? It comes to 1.5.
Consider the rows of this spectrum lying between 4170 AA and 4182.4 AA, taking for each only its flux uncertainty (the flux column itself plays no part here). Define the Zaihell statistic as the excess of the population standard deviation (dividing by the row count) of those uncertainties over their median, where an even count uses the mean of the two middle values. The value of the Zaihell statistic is -0.89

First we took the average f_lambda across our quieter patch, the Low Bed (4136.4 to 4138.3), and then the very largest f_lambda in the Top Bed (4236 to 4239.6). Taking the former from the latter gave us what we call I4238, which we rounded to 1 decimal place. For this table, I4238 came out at 2.8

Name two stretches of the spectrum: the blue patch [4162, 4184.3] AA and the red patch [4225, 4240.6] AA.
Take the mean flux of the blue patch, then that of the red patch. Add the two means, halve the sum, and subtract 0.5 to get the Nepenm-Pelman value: 8.70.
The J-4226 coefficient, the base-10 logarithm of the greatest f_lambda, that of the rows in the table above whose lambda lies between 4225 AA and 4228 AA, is 0.982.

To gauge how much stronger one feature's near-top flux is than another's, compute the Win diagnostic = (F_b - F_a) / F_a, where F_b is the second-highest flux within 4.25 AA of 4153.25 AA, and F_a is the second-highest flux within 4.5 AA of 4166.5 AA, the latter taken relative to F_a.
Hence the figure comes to 0.11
